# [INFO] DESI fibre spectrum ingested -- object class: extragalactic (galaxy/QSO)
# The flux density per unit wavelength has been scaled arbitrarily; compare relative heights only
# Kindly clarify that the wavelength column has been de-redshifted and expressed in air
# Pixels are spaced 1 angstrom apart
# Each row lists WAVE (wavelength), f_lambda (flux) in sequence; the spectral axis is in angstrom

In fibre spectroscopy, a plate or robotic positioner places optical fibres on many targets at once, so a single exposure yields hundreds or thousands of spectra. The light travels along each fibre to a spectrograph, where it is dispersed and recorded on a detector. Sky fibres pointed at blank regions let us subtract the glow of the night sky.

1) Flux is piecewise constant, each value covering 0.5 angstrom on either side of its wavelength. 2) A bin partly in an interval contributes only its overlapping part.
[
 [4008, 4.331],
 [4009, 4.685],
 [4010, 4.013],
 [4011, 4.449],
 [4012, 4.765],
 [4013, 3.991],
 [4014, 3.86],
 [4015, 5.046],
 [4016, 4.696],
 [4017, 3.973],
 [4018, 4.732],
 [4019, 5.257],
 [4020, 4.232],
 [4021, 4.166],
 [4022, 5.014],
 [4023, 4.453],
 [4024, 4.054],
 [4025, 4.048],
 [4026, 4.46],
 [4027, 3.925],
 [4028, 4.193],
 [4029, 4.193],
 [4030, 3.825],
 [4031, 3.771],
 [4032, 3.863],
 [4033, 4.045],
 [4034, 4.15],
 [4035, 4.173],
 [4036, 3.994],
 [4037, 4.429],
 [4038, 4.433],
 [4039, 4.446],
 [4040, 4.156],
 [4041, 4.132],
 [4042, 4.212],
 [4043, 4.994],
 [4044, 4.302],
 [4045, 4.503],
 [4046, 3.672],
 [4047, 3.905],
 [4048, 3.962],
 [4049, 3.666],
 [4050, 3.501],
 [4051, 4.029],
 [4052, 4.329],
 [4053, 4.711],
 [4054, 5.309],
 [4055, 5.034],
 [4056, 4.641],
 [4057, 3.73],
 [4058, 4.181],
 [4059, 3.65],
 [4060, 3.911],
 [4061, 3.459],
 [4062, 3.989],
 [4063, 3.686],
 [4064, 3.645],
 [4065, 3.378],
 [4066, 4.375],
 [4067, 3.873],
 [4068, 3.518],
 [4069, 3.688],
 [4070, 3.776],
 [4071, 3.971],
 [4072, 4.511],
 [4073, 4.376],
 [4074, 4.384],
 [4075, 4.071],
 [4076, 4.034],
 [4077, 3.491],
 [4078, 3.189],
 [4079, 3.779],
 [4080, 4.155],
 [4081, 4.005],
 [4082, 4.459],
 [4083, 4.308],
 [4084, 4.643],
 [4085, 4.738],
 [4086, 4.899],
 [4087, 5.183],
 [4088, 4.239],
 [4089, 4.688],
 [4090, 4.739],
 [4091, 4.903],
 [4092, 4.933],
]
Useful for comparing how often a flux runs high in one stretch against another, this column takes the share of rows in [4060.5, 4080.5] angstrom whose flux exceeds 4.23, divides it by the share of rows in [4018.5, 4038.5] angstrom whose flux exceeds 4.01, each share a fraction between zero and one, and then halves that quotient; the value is 0.13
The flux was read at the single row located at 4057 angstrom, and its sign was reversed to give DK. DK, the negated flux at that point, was -3.73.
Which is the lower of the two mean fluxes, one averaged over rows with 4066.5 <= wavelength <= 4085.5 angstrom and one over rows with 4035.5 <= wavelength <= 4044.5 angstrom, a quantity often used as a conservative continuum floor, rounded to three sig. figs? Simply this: 4.05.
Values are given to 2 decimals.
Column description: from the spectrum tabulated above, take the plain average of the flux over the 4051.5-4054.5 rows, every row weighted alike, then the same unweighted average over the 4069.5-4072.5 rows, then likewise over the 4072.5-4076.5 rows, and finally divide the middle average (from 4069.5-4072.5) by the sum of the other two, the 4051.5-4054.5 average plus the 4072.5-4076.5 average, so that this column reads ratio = 0.45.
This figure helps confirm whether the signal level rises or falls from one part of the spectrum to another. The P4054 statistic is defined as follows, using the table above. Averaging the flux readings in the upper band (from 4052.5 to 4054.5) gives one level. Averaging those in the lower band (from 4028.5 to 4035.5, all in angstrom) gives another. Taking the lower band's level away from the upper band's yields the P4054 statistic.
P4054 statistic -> 1.0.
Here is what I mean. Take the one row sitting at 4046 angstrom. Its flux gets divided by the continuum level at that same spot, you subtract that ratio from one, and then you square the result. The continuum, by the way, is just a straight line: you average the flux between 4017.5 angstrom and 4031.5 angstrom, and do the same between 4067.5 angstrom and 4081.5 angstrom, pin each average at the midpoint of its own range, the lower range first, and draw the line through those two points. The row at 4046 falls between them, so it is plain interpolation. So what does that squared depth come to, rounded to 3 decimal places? 0.013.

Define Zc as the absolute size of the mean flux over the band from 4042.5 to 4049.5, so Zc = 4.14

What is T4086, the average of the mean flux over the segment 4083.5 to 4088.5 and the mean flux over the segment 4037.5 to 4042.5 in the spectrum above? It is 4.51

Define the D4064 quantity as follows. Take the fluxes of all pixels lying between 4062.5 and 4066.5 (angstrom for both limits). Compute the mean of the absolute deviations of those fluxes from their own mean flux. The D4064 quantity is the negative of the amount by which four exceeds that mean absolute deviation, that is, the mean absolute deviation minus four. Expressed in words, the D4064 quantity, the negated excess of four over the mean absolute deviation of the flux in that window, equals -3.70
